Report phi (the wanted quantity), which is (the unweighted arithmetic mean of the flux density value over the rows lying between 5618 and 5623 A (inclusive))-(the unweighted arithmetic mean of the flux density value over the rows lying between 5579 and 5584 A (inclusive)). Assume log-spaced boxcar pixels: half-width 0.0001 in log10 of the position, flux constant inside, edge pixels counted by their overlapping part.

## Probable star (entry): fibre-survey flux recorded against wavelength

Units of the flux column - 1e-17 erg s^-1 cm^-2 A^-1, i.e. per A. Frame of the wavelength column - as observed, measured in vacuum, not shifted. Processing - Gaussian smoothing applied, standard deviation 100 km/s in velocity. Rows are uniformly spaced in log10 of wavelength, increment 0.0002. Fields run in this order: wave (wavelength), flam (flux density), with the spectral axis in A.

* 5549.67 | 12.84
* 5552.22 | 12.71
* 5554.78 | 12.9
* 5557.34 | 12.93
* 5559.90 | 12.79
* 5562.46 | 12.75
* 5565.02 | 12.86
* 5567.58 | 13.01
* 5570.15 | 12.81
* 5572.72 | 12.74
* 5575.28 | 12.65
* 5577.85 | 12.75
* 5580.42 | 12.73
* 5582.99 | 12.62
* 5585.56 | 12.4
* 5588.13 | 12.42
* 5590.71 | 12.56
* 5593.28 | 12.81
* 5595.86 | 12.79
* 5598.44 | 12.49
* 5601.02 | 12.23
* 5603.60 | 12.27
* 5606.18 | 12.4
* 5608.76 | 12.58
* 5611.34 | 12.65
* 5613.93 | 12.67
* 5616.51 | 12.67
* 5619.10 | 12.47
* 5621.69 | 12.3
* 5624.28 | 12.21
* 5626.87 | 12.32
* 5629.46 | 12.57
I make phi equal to -0.29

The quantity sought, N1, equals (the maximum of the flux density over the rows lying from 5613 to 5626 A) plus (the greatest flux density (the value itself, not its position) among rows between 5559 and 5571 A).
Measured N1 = 25.7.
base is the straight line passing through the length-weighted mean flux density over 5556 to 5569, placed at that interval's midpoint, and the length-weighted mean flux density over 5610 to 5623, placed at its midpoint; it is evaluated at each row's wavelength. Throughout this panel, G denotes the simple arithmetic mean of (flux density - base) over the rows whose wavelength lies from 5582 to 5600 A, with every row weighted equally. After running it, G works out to -0.12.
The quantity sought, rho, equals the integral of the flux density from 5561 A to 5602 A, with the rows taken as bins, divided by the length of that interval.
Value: 12.67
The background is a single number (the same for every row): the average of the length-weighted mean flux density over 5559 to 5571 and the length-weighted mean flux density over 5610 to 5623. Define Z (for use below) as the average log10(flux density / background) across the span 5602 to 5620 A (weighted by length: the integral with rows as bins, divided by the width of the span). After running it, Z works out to -0.006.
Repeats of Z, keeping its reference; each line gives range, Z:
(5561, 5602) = -0.001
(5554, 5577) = 0.004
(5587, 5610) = -0.007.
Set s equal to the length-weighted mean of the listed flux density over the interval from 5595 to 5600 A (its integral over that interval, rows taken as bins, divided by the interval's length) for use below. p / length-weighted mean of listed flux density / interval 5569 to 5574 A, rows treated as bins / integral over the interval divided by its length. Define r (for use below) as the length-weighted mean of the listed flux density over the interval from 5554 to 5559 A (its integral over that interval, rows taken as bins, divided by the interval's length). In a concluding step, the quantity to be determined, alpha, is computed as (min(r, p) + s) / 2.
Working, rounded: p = 12.8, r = 12.9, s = 12.6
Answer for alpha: 12.7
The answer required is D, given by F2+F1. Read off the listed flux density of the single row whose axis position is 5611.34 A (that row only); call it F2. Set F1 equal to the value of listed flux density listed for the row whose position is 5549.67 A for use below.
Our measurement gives 25.5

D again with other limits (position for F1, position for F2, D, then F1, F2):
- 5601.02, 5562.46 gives 25.0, 12.23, 12.75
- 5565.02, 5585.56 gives 25.3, 12.86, 12.4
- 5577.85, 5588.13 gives 25.2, 12.75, 12.42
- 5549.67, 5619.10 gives 25.3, 12.84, 12.47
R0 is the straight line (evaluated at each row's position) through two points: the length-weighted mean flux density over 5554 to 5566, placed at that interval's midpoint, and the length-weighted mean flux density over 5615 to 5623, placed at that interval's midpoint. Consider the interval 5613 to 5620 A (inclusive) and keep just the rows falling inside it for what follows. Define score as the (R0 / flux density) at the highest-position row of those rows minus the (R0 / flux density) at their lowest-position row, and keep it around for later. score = 0.013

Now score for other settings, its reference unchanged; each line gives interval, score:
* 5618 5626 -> 0.019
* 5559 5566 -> -0.008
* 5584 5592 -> -0.016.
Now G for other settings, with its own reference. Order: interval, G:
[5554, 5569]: 0.00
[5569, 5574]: -0.04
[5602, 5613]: -0.13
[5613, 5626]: -0.07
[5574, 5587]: -0.13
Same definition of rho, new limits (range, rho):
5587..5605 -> 12.51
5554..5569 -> 12.87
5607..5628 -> 12.48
